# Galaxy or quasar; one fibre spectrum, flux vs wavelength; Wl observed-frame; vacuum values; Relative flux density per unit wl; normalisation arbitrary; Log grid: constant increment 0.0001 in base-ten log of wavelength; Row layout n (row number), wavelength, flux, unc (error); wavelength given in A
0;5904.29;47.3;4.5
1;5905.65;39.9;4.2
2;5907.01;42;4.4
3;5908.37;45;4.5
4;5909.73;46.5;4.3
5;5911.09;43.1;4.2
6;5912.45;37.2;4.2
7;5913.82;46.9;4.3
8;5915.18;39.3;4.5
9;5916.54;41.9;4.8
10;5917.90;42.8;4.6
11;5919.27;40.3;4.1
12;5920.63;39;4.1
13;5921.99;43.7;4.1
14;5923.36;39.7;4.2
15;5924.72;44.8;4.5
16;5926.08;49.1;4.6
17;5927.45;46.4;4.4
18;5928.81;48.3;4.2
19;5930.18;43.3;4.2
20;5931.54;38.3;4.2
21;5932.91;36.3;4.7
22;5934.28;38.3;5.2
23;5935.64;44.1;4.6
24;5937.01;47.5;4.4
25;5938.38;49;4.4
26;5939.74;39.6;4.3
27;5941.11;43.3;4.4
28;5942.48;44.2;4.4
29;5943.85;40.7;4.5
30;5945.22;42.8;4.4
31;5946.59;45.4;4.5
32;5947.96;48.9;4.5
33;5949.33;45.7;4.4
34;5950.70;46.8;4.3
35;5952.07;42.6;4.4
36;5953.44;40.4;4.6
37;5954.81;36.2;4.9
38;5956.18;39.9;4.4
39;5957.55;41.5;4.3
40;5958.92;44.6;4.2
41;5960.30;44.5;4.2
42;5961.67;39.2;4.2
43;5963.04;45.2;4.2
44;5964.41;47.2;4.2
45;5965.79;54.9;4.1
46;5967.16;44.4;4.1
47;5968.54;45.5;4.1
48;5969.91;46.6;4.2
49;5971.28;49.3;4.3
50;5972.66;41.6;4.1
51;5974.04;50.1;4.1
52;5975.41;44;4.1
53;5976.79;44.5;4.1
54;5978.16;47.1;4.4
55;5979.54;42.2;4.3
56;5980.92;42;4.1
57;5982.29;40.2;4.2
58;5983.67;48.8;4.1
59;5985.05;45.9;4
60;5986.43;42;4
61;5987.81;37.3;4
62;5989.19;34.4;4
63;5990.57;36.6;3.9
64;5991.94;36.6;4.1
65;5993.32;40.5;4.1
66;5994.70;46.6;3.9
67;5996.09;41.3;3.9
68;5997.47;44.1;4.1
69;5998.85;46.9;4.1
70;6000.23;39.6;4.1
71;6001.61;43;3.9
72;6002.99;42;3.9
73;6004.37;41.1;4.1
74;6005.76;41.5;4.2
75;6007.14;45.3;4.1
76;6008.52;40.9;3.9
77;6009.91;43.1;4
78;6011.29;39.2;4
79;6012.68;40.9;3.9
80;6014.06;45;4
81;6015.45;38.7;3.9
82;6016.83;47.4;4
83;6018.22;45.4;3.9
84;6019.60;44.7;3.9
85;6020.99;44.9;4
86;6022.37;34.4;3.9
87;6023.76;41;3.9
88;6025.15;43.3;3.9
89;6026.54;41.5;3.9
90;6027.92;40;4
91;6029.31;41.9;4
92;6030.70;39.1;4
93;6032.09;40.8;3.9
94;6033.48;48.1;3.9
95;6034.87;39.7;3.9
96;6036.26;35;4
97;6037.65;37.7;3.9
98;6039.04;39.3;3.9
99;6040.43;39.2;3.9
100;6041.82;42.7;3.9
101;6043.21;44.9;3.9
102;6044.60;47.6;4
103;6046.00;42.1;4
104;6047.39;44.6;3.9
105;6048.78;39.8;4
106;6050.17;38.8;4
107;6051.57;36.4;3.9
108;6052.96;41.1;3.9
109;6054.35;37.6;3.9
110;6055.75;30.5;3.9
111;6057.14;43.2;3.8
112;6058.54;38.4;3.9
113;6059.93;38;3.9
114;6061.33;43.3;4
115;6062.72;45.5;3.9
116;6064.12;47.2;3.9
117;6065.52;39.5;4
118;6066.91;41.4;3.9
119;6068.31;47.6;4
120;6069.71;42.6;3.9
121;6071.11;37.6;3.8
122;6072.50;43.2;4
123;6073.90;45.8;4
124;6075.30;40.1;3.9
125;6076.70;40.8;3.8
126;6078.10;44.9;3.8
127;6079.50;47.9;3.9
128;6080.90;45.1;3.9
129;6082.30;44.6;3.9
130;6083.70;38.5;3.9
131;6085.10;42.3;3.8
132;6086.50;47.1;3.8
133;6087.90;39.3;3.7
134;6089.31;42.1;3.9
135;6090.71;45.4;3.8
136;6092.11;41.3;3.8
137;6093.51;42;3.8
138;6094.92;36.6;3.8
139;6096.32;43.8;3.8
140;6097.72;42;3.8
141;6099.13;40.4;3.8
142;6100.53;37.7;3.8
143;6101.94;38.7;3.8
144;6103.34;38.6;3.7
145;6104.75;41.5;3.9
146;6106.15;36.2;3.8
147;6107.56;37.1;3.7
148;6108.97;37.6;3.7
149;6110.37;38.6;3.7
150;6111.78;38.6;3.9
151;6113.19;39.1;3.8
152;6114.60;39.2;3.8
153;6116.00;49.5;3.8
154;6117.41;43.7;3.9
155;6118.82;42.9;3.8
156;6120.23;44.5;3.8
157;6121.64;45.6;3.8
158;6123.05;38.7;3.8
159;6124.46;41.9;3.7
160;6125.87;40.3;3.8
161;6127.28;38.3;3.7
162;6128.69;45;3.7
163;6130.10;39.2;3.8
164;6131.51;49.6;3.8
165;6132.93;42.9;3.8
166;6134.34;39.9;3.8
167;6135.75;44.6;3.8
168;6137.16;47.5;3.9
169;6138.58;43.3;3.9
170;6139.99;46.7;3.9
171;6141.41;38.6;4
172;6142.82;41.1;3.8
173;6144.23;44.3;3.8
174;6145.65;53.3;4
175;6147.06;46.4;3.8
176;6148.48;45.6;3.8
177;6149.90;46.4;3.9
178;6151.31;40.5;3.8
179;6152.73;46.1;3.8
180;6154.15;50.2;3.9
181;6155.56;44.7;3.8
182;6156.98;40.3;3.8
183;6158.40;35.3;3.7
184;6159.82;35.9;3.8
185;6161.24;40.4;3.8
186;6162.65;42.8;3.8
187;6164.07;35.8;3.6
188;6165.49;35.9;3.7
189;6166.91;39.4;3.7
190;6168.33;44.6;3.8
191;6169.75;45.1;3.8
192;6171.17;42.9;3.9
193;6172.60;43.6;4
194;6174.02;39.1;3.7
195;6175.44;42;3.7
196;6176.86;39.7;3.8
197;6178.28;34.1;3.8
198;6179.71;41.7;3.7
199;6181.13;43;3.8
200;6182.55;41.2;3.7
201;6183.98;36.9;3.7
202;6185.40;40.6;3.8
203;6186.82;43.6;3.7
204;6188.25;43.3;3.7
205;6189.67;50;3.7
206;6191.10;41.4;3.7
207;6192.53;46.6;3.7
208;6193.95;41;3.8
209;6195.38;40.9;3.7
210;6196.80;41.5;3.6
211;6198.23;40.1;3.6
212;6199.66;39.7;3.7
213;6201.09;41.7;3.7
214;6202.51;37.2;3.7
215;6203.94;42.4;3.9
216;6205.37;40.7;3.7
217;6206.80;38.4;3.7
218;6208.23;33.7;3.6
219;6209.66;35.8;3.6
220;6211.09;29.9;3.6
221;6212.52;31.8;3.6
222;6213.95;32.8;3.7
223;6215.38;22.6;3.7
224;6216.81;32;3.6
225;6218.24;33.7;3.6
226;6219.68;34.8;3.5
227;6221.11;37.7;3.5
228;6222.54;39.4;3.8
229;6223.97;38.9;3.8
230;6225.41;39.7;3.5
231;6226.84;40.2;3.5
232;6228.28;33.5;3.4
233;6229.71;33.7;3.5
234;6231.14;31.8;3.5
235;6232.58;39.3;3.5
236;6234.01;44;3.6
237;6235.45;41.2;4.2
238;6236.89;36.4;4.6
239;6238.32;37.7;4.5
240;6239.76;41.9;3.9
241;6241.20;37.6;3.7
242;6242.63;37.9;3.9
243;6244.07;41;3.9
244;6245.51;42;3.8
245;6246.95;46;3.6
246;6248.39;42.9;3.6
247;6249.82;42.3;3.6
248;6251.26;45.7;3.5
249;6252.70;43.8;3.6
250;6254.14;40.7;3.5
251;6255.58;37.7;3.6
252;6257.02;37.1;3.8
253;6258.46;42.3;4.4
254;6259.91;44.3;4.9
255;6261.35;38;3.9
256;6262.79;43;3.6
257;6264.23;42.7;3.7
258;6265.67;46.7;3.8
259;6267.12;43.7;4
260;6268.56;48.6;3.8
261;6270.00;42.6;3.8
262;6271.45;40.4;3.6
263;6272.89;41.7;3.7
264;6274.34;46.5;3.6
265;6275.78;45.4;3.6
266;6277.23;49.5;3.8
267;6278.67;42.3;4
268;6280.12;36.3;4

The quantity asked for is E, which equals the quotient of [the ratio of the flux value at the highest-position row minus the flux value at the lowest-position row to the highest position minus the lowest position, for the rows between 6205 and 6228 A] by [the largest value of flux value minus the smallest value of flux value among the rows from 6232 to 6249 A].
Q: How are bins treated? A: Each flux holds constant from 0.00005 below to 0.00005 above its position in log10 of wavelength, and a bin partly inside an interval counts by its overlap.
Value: -0.002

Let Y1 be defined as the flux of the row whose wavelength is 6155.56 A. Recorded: 44.7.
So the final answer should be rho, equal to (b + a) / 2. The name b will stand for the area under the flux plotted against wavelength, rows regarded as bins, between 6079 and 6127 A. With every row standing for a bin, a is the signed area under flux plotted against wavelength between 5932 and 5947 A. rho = 1313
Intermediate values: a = 641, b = 1986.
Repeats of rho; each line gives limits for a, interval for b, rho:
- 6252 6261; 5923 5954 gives 862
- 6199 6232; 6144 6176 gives 1272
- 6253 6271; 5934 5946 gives 641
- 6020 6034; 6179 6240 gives 1463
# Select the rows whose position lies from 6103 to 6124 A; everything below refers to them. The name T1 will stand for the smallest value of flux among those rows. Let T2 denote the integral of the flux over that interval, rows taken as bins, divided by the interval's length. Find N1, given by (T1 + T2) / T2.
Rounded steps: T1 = 36.2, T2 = 40.8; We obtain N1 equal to 1.89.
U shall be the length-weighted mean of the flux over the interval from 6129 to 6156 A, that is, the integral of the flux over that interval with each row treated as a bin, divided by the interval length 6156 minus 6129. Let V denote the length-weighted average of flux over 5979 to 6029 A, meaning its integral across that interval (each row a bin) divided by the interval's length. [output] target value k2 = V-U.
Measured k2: -3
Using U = 44.8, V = 41.9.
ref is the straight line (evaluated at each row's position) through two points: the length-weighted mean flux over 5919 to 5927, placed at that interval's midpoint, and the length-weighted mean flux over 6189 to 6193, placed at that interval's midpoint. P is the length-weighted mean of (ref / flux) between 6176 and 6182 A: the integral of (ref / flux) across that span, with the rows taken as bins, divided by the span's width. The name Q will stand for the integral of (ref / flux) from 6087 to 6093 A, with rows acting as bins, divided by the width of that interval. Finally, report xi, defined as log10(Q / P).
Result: -0.037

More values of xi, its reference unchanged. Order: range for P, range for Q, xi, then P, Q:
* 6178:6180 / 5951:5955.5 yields -0.050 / 1.21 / 1.08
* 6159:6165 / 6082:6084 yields -0.041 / 1.19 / 1.08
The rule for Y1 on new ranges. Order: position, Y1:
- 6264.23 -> 42.7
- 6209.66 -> 35.8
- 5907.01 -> 42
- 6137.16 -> 47.5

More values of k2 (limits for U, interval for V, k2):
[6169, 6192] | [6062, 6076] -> 1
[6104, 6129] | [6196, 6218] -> -5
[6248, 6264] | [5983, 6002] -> 0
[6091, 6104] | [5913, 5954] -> 3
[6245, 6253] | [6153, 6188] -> -3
